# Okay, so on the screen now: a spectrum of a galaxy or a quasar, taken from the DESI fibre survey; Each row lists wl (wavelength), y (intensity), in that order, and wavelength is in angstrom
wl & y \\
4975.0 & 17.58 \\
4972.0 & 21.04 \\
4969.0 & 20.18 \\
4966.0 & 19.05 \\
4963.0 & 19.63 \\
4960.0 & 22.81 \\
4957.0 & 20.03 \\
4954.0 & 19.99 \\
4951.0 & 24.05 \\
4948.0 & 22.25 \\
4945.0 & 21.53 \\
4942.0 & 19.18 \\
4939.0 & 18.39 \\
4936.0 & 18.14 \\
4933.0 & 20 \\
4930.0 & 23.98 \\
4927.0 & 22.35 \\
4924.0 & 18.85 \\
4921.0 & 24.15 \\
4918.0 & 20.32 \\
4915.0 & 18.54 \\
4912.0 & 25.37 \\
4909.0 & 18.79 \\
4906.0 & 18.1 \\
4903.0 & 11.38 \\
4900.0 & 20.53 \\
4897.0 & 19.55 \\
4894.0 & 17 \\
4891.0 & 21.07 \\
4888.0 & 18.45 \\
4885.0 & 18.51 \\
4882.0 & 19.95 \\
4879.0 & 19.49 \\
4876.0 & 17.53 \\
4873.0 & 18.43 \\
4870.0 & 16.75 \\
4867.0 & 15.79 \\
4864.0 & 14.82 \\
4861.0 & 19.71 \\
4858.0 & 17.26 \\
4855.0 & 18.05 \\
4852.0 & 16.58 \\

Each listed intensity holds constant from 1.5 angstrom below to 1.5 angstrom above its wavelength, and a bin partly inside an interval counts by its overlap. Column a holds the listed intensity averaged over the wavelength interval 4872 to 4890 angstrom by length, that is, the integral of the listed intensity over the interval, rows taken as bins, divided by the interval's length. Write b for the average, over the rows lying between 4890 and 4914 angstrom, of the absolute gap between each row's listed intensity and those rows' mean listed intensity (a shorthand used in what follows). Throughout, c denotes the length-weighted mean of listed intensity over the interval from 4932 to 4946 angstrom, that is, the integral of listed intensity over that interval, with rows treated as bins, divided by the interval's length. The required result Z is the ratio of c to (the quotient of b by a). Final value 137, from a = 18.8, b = 2.7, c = 19.4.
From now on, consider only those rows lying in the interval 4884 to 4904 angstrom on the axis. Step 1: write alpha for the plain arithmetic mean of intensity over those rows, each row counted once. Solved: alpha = 18.1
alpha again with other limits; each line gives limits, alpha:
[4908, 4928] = 21.2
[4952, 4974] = 20.4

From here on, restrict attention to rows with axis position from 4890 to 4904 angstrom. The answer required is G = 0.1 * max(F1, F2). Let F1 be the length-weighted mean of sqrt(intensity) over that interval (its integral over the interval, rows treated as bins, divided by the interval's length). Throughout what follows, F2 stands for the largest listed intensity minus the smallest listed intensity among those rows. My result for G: 0.97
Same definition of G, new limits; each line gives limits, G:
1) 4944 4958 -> 0.46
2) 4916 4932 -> 0.53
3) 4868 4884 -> 0.43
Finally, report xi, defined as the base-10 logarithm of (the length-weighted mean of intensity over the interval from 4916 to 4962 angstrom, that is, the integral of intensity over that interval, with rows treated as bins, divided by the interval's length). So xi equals 1.32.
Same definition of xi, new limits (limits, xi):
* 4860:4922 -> 1.27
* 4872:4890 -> 1.27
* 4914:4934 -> 1.33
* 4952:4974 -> 1.31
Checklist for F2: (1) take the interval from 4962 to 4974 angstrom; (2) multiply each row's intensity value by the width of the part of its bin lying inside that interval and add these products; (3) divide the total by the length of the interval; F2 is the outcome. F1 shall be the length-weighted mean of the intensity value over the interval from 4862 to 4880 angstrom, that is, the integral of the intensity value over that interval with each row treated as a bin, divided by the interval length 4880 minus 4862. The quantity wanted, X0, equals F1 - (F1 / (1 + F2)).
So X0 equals 16.3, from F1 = 17.1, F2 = 19.9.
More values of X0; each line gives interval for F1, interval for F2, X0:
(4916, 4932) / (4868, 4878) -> 20.6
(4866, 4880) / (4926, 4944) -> 16.8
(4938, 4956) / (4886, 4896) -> 19.9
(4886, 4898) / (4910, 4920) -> 18.1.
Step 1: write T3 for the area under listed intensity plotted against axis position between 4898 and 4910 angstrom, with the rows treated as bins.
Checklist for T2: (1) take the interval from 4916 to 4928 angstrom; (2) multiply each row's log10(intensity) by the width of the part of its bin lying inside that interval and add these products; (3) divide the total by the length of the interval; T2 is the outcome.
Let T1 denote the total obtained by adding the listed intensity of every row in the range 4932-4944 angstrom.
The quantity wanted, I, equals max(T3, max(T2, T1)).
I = 207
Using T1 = 76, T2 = 1.33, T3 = 207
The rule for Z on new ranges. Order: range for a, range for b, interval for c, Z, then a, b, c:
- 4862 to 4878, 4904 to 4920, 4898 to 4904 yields 134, 16.8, 2.1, 16.6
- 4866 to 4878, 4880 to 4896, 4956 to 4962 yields 305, 17.3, 1.2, 21.4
